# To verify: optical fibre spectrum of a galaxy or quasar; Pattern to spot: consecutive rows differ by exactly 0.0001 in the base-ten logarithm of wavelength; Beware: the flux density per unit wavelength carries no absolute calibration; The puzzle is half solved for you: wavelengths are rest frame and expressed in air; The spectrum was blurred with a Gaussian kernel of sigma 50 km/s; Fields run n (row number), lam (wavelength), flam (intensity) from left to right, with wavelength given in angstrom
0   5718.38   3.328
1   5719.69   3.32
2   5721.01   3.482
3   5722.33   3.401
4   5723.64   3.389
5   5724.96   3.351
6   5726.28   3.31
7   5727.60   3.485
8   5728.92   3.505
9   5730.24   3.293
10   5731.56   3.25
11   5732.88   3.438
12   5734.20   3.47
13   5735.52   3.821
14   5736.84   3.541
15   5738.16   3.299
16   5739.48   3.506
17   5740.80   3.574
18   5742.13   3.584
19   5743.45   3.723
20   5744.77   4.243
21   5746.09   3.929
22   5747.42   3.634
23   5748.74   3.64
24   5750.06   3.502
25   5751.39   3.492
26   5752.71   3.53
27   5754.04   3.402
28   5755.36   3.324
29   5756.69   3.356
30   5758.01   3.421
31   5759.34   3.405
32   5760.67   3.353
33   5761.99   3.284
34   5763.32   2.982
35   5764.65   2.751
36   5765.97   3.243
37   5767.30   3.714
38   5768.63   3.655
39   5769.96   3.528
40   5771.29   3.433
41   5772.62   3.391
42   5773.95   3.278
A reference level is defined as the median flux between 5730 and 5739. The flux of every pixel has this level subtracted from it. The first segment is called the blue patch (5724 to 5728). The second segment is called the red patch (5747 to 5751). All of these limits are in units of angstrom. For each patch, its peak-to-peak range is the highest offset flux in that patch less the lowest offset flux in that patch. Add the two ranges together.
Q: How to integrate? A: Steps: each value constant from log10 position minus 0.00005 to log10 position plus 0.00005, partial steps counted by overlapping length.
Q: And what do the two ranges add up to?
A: 0.31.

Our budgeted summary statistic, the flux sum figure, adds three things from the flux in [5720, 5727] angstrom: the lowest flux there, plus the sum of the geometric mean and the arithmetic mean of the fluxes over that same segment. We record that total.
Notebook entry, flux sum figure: 10.1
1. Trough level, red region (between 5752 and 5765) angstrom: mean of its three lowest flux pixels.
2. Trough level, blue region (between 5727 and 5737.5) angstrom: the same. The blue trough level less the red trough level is 0.3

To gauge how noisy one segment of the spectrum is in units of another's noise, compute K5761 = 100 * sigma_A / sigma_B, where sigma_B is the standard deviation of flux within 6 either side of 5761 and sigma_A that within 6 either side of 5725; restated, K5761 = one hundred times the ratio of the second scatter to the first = 36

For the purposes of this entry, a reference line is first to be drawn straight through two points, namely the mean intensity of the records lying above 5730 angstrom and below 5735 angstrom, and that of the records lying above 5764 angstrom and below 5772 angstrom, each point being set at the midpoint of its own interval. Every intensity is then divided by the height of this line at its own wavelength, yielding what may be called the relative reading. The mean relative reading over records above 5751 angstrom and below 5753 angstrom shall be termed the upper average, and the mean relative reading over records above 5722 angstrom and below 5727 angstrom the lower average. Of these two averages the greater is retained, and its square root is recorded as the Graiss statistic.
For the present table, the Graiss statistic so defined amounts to 1.02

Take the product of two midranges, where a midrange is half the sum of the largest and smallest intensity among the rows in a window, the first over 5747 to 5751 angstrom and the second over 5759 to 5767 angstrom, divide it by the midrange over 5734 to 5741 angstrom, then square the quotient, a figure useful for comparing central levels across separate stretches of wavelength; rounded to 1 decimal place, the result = 9.5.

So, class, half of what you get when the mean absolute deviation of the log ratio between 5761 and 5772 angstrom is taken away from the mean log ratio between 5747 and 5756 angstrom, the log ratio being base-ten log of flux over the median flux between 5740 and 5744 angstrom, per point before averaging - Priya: -0.022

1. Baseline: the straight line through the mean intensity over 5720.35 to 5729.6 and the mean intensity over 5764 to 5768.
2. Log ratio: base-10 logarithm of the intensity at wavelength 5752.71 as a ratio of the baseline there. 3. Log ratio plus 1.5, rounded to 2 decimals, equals 1.53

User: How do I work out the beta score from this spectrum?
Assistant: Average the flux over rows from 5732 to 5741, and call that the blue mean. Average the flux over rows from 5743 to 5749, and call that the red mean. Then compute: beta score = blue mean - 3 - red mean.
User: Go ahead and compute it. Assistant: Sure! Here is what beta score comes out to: -3.3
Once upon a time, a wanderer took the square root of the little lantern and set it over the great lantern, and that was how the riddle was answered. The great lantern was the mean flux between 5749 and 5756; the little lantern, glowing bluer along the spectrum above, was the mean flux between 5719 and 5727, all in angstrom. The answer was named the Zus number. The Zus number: 0.53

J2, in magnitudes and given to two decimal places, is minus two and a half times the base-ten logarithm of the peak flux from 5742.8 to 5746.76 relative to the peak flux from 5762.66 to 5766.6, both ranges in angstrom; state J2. -0.29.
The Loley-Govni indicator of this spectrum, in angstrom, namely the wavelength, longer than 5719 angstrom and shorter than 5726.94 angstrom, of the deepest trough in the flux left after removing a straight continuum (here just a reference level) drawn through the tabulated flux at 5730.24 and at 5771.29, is 5726.28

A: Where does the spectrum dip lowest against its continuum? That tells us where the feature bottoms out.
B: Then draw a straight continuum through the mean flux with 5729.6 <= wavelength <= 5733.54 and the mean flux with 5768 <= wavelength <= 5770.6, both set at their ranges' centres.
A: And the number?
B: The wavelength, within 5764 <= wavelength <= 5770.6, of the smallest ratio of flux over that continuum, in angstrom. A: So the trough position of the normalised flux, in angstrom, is 5764.65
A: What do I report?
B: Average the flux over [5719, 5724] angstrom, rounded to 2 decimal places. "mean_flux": 3.40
